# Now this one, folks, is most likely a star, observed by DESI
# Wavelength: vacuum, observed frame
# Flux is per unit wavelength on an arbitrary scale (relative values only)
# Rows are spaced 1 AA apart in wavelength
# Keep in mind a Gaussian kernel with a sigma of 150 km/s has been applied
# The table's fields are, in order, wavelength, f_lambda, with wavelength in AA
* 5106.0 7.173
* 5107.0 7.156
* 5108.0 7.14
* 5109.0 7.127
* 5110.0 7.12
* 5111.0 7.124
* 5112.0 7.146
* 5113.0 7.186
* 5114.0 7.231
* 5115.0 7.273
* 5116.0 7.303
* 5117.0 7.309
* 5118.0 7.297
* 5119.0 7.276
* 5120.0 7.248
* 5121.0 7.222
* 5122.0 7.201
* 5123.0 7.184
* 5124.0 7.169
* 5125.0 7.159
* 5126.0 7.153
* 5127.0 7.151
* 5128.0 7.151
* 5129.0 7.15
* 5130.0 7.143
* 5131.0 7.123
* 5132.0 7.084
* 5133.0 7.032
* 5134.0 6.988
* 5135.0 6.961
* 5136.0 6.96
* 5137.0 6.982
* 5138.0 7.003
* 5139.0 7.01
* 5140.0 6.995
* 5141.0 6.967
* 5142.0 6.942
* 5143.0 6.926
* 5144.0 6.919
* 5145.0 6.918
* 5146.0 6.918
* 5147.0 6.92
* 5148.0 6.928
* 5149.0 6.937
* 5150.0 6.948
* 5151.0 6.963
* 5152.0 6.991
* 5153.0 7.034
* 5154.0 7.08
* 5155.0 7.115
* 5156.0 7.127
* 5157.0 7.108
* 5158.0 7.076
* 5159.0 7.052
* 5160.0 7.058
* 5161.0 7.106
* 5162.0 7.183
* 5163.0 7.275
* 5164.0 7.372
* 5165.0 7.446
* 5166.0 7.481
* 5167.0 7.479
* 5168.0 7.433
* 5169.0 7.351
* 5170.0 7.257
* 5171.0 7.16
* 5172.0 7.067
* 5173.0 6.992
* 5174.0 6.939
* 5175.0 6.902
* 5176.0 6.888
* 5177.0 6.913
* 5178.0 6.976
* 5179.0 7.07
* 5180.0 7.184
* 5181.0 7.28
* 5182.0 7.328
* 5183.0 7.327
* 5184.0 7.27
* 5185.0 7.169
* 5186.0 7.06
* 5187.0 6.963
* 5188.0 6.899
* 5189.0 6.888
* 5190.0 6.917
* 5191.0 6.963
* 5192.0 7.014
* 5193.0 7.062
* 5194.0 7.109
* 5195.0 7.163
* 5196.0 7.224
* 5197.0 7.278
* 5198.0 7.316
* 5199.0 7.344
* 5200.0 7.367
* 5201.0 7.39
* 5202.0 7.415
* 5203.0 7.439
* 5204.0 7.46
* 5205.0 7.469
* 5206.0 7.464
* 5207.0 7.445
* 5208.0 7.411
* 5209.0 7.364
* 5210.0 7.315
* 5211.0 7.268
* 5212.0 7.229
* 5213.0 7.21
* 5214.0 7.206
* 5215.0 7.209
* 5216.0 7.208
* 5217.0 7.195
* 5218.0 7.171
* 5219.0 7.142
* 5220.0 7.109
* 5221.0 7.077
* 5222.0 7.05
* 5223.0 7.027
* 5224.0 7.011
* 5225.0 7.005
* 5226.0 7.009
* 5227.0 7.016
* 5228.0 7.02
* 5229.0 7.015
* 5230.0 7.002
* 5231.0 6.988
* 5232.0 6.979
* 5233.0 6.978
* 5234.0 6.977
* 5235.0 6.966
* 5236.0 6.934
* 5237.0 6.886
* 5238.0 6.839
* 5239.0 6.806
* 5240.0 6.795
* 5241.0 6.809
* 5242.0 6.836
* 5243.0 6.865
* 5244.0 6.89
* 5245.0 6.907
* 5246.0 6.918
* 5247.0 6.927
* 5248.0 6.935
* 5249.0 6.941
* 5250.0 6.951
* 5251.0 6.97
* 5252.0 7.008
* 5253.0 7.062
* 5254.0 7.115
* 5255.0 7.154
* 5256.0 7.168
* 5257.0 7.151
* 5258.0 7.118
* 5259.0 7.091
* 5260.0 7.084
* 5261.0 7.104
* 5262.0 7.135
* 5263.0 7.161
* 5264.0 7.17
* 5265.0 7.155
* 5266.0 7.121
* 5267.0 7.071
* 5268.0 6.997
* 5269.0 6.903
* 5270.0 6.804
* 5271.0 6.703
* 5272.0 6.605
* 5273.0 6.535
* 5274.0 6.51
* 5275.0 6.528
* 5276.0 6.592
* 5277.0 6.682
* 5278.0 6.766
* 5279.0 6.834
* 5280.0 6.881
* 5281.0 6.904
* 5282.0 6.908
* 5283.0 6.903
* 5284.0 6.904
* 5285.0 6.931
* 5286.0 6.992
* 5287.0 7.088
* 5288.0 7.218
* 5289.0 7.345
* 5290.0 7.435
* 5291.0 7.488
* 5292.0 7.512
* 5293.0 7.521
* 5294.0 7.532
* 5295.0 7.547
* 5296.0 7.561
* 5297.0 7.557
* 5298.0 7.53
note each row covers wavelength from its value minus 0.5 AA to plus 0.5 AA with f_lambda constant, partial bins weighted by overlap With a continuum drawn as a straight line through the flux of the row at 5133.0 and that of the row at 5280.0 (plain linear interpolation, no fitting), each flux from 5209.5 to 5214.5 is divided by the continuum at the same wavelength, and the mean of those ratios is 1.04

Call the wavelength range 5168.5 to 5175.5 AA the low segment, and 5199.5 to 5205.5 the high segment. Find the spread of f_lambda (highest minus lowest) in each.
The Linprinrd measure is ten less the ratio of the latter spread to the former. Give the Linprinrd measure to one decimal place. 9.8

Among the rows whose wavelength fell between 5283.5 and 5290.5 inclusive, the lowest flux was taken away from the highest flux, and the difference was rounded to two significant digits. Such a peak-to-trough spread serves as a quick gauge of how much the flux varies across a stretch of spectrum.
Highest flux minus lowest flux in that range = 0.53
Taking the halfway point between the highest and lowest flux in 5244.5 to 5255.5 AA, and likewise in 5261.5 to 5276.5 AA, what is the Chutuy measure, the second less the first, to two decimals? -0.19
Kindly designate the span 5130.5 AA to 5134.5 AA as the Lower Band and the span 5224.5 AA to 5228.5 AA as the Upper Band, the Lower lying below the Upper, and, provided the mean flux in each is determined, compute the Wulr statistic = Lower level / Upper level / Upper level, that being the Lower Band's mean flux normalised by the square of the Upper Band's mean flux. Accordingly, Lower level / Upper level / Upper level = 0.144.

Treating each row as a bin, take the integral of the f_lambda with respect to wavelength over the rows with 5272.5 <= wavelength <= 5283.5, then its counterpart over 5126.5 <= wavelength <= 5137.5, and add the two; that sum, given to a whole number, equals 152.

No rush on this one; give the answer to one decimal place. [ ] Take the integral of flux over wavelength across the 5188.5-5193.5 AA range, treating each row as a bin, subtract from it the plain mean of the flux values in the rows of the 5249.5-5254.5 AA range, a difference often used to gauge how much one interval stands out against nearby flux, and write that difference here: 27.8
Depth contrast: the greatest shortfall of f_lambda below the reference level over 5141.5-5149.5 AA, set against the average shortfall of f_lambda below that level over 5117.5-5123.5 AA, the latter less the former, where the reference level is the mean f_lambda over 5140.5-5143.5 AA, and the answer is -0.32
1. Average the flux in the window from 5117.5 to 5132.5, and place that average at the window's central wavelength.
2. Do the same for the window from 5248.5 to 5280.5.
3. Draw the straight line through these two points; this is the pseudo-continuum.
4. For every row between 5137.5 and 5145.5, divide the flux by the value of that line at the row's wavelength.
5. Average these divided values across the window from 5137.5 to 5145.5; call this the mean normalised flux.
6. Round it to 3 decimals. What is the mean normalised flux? 0.973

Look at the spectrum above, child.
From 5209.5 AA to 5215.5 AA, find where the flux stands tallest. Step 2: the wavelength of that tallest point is 5210.0 AA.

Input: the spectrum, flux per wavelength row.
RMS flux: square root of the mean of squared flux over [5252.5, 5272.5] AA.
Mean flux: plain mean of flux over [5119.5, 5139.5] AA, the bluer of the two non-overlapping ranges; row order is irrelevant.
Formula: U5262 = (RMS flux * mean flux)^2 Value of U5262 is 2505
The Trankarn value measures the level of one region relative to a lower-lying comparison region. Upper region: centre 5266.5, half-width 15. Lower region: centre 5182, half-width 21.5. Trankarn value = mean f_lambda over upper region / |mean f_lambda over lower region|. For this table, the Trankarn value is 0.97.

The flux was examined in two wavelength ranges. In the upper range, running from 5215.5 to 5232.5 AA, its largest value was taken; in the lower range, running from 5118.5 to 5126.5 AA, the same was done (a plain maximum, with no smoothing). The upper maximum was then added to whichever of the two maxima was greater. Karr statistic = 14.5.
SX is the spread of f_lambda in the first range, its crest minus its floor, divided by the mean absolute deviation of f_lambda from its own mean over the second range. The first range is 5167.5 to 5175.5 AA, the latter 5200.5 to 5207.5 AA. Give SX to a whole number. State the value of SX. 24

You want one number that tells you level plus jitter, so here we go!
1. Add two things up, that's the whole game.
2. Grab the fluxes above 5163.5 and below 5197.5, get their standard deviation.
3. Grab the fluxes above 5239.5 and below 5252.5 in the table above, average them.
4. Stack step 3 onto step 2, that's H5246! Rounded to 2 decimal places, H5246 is 7.09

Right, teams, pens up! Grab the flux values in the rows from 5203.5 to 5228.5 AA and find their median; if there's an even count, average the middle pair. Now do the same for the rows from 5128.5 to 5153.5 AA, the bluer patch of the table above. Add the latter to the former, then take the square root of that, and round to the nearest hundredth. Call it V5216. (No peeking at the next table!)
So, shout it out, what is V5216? 3.76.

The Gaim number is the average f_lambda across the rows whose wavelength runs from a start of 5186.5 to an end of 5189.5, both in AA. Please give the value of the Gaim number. 6.92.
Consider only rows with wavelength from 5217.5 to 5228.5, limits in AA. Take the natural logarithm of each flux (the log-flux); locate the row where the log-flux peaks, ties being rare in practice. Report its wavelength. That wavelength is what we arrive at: 5218.0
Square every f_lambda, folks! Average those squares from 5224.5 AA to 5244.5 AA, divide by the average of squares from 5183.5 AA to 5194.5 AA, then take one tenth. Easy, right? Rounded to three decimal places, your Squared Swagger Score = 0.097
